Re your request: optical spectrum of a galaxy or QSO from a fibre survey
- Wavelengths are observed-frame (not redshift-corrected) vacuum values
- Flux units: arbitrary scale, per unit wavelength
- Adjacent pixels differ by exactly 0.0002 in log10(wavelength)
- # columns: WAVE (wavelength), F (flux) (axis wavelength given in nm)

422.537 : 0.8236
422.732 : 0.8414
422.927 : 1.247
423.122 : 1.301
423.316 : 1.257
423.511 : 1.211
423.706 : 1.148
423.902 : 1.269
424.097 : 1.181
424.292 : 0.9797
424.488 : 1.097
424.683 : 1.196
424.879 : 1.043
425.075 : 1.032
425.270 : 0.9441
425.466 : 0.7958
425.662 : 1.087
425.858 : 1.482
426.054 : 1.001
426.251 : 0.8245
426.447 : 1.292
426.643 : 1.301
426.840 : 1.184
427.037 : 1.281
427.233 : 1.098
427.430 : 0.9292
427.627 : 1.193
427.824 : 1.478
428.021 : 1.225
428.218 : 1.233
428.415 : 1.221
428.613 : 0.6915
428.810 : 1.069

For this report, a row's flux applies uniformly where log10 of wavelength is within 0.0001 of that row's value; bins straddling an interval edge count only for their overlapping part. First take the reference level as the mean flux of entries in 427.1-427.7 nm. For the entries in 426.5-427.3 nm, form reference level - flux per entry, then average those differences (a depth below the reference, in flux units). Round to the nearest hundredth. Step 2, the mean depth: -0.14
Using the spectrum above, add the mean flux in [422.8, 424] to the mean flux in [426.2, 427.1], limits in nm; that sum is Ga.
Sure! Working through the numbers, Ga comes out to 2.42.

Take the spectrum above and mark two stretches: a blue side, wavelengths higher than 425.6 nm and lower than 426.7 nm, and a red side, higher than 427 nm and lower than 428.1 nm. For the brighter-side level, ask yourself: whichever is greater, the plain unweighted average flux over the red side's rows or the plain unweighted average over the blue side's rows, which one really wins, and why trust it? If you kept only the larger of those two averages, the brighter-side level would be 1.20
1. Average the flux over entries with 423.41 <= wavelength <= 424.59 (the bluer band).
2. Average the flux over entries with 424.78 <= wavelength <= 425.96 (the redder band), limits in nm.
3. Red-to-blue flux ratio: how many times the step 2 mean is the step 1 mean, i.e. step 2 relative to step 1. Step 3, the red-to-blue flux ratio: 0.93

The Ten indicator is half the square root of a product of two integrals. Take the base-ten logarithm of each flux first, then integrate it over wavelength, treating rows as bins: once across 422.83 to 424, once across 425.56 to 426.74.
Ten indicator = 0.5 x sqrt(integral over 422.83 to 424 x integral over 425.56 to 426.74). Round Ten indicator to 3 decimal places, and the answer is 0.043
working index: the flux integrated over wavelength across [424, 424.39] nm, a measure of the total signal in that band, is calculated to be 0.42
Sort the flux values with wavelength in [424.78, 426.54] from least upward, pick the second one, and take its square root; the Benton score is 0.91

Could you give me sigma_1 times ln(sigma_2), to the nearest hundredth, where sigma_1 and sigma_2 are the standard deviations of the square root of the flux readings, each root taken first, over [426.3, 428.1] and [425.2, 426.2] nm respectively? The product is -0.15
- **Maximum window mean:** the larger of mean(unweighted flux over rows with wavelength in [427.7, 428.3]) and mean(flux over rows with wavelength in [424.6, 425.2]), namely 1.31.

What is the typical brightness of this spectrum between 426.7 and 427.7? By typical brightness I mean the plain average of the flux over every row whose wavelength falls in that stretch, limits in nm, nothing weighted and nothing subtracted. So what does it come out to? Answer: 1.14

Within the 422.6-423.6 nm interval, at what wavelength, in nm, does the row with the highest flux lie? 423.122 nm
